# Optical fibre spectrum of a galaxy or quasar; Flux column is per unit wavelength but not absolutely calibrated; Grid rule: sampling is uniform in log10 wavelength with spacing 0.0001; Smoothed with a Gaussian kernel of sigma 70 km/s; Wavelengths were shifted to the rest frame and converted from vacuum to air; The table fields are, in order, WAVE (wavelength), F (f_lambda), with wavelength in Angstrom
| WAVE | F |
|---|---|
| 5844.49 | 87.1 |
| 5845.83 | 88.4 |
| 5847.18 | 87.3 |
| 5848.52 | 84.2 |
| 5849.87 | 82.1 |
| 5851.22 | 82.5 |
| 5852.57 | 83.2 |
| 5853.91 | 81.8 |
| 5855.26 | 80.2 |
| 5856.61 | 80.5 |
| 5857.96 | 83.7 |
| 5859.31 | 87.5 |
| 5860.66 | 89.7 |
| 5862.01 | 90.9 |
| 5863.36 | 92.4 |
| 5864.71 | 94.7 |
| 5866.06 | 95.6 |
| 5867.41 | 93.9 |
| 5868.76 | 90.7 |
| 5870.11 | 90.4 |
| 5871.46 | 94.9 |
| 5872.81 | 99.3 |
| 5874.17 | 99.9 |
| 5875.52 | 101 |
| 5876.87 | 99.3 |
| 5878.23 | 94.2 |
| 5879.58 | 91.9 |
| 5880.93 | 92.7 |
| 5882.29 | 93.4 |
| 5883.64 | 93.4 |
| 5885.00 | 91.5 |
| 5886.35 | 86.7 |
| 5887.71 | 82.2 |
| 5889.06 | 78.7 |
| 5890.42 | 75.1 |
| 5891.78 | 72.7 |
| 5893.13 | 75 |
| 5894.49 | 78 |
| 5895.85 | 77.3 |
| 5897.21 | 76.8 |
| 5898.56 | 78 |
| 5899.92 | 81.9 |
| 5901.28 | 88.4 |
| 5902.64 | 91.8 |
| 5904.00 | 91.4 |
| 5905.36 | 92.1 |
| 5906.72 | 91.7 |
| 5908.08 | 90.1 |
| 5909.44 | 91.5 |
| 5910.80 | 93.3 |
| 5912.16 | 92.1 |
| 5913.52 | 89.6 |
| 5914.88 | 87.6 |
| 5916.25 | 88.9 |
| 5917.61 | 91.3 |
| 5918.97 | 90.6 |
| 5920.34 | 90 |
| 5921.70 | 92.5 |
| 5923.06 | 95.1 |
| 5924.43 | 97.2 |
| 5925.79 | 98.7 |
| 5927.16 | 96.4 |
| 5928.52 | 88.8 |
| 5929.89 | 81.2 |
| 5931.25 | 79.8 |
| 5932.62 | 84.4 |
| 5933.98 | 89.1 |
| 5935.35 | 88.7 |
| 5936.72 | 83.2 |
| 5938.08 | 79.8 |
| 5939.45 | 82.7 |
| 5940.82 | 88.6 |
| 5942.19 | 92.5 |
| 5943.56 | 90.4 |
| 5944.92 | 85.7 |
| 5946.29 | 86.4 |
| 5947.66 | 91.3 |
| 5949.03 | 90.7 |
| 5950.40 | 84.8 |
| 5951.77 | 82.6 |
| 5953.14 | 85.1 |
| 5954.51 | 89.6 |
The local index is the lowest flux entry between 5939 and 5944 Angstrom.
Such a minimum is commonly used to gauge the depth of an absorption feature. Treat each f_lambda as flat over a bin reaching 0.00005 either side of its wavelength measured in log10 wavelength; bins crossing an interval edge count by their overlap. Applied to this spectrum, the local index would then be 82.7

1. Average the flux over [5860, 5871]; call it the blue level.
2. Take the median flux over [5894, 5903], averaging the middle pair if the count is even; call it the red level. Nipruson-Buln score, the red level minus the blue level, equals -14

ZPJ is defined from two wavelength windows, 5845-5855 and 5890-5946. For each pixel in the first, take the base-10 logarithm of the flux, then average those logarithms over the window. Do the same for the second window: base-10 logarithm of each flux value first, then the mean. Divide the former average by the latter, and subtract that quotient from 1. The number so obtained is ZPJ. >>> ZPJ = 0.007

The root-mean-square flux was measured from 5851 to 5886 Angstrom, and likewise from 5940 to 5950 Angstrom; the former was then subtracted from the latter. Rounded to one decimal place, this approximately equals -1.9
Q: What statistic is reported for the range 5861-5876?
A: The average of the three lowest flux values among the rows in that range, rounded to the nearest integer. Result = 91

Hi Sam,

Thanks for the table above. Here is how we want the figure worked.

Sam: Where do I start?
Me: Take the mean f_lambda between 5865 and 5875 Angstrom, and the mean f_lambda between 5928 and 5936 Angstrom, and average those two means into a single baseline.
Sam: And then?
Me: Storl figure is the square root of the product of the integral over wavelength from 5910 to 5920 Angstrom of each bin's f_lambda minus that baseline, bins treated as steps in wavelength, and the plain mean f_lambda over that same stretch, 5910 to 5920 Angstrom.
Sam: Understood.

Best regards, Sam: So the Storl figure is 17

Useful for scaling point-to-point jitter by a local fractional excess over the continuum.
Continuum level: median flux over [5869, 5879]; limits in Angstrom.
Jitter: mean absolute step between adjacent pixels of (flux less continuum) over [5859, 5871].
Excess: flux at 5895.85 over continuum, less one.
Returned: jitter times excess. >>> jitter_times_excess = -0.37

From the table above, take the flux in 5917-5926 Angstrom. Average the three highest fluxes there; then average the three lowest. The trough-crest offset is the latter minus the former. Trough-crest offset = -6.4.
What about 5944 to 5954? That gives -5.3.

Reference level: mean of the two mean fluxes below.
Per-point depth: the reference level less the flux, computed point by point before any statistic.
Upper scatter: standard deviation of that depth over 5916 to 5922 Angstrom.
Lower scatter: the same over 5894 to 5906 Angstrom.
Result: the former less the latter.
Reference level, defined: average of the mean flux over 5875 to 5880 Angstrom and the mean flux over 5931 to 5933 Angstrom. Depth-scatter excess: -5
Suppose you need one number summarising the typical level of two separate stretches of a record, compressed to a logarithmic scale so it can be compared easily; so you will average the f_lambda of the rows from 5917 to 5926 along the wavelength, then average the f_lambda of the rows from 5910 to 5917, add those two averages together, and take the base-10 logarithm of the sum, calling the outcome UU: 2.26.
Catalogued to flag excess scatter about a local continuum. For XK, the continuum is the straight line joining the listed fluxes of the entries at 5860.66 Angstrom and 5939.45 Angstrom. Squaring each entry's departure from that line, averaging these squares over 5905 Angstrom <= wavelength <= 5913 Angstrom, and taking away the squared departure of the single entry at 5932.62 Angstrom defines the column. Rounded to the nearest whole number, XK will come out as 40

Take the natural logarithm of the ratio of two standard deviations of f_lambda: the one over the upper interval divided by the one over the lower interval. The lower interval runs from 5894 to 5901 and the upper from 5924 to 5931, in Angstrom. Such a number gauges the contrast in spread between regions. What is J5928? 1.3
